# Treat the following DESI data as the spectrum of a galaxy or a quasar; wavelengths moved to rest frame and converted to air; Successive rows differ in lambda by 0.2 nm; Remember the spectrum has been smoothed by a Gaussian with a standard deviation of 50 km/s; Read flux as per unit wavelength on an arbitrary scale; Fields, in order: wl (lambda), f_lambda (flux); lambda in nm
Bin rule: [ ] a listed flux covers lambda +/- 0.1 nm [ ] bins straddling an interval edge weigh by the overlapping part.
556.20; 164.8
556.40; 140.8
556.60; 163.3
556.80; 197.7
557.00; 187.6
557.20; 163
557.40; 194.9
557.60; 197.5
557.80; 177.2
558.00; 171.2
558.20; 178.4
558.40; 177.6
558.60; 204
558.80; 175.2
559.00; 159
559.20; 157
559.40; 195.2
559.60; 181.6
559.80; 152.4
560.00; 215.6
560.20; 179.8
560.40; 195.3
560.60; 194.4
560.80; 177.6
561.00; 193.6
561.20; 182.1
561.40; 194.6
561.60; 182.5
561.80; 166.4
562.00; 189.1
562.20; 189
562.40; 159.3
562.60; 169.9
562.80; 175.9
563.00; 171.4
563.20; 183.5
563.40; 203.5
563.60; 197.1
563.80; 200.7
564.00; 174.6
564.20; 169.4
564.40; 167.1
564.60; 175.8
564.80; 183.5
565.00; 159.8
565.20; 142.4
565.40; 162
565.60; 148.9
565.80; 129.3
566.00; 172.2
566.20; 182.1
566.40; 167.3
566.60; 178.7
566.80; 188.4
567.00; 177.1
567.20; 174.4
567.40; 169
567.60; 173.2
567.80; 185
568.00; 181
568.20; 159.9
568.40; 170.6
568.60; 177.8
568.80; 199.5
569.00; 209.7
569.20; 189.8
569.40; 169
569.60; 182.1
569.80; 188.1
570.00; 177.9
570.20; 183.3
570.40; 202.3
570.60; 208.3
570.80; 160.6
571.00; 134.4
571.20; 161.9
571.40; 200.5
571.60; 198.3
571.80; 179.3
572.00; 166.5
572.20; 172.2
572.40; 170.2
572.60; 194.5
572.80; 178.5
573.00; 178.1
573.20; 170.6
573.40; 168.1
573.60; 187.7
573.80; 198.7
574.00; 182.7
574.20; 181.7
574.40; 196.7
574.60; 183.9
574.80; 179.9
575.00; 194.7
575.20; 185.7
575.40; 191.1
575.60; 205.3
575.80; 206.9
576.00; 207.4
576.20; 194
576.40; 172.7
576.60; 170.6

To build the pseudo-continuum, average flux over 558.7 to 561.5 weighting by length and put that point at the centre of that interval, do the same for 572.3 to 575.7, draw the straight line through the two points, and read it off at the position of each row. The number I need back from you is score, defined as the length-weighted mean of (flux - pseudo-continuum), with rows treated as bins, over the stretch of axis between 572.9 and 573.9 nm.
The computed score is -4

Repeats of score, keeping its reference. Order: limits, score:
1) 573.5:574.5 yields 4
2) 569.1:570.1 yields -3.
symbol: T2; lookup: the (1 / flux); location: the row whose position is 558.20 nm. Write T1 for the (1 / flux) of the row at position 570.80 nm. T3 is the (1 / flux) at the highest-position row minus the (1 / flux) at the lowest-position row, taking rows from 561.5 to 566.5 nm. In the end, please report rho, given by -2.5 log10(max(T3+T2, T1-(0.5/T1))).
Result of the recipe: 5.54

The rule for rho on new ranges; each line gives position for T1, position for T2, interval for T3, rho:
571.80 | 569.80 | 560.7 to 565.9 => 5.32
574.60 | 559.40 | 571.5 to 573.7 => 5.67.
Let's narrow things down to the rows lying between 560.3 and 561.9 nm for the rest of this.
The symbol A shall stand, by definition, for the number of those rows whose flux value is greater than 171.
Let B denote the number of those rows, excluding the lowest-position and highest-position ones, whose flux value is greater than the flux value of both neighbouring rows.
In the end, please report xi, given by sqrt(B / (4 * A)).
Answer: 0.27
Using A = 7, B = 2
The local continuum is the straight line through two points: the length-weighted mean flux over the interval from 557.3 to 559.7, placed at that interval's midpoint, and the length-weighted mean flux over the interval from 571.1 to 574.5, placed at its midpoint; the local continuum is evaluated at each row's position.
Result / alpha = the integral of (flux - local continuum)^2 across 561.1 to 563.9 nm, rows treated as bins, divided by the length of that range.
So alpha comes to 171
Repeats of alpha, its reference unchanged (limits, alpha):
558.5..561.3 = 315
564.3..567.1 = 473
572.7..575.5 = 83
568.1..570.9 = 257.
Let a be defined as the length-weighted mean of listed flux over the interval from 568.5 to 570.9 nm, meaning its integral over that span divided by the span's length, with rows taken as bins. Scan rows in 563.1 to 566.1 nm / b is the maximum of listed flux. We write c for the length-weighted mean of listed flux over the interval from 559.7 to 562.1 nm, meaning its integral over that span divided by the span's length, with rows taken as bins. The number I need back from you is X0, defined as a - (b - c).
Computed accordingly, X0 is 169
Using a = 187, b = 203.5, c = 185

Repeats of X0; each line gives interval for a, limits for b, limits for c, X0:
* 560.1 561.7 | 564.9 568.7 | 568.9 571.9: 182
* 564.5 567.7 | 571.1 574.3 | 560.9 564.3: 150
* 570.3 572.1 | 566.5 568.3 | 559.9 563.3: 174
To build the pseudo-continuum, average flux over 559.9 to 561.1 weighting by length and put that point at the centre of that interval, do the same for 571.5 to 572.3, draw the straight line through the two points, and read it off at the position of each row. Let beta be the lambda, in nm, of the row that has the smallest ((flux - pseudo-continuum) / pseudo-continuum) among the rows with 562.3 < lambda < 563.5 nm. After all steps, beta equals 562.40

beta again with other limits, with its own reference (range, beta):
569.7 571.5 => 571.00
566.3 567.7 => 566.40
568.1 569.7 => 568.20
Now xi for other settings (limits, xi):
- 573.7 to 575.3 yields 0.25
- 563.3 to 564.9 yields 0.20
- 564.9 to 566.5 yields 0.50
